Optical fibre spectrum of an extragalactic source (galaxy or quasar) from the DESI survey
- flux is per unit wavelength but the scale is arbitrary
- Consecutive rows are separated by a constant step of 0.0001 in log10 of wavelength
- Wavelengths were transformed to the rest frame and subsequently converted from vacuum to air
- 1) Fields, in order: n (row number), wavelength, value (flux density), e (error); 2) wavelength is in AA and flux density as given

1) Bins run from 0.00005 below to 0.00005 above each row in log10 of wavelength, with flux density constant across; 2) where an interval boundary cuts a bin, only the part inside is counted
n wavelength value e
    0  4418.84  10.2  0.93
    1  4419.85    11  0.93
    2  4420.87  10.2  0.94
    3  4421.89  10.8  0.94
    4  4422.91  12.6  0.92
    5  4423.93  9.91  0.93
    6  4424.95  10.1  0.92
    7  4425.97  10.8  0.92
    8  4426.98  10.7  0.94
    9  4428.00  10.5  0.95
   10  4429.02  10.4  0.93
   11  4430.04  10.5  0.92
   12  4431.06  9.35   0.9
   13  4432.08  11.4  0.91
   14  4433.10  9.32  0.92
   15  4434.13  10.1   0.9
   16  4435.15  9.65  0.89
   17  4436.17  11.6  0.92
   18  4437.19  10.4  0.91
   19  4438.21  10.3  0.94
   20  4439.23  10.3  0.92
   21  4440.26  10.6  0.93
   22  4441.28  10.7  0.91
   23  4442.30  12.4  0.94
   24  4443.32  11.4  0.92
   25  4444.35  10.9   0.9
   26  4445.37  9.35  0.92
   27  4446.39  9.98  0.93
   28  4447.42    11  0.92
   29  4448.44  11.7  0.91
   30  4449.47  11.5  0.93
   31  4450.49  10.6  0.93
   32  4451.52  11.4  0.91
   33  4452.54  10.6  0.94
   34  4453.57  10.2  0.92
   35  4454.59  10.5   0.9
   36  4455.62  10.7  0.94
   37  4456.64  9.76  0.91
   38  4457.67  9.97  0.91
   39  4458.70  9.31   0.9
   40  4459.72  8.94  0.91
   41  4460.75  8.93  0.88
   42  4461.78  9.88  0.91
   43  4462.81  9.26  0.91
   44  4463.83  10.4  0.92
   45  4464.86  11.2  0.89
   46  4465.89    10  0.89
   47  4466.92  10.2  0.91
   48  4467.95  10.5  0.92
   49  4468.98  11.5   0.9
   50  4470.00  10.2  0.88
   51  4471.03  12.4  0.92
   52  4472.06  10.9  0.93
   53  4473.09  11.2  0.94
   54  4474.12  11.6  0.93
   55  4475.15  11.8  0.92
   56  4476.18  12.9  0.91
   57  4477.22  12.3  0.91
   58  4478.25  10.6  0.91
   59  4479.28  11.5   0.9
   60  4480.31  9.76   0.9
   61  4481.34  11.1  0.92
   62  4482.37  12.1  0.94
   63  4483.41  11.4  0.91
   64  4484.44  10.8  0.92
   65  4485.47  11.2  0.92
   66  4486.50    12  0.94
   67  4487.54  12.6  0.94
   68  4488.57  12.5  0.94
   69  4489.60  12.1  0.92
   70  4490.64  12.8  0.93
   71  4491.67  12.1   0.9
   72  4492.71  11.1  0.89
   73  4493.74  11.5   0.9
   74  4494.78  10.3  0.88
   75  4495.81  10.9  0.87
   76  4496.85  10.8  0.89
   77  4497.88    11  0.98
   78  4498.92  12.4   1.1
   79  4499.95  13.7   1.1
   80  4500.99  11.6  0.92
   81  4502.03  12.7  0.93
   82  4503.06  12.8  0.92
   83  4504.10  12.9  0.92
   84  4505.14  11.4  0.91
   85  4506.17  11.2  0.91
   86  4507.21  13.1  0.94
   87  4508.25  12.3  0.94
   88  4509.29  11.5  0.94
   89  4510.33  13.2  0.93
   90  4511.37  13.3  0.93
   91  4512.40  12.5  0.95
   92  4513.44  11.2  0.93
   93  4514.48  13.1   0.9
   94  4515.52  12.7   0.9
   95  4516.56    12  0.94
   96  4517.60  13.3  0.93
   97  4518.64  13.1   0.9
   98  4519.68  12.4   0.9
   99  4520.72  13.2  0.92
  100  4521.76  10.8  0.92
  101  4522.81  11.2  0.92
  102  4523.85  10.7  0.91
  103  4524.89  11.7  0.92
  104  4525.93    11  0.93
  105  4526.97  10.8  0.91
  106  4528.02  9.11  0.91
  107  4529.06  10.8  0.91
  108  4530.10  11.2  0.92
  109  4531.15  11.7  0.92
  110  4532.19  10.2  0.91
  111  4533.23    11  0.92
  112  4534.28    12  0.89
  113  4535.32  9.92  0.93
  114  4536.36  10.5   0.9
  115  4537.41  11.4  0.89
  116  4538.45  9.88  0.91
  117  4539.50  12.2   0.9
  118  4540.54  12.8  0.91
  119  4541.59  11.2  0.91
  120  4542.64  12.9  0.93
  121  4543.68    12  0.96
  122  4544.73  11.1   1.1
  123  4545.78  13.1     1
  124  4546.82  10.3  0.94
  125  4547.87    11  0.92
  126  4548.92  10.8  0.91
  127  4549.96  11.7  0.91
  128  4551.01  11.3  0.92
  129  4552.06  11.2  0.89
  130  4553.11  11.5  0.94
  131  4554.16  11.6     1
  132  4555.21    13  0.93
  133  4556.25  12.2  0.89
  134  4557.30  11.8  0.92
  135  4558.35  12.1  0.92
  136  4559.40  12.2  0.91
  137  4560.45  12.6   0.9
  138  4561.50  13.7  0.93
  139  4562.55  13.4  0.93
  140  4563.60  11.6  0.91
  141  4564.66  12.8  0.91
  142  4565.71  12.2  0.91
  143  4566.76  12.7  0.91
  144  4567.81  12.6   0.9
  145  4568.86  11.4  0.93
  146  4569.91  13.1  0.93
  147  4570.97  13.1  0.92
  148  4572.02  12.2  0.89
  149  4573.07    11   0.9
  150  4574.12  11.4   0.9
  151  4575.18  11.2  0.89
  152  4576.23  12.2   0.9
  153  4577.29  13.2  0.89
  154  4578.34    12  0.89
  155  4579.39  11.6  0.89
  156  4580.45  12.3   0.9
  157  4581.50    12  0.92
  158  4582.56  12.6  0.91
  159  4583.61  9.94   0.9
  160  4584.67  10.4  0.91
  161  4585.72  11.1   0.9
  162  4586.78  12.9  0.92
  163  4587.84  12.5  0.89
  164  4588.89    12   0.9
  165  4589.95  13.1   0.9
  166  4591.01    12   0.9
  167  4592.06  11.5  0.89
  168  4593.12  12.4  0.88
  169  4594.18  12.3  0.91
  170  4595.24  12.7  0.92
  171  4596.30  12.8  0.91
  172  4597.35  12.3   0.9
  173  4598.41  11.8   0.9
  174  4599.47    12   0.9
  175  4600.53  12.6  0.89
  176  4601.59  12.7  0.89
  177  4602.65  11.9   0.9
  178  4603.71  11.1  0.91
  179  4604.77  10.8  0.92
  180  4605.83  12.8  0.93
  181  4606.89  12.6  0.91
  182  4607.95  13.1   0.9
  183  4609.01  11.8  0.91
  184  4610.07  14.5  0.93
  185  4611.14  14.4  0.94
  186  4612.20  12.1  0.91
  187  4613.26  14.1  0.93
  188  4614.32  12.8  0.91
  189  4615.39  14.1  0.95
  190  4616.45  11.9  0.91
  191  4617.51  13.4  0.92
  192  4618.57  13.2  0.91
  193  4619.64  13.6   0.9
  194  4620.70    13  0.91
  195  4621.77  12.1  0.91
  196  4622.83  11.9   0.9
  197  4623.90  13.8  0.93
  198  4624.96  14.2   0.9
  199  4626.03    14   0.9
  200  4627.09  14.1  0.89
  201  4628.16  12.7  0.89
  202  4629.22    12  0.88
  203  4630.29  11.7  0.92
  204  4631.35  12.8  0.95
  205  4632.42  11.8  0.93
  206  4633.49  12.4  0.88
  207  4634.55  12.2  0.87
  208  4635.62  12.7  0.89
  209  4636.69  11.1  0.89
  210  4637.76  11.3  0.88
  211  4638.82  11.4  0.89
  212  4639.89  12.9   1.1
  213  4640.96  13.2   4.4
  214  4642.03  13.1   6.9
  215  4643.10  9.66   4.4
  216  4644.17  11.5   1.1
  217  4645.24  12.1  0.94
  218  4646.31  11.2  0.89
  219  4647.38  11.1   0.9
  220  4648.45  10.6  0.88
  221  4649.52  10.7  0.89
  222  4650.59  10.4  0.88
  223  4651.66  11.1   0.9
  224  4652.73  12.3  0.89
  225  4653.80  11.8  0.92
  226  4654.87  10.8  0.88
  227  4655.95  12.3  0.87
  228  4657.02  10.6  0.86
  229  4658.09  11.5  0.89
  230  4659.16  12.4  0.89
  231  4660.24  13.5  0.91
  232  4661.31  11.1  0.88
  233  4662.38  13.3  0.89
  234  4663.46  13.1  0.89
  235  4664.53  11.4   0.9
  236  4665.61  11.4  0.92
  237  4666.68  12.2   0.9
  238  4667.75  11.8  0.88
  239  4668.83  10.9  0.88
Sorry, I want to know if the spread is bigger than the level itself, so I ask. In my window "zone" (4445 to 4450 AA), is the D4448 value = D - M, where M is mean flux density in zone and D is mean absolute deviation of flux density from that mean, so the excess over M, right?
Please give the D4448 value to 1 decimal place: -9.9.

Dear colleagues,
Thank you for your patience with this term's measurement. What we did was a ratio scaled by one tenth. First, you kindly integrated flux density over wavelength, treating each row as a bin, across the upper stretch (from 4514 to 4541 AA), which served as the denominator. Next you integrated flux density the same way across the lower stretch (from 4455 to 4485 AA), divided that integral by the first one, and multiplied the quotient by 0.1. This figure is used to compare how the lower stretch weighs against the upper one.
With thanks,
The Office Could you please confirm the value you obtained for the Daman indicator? 0.10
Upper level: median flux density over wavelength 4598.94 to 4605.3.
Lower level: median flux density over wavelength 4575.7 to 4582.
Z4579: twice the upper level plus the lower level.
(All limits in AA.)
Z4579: 36.0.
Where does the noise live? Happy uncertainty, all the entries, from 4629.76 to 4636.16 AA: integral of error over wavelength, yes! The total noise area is 5.80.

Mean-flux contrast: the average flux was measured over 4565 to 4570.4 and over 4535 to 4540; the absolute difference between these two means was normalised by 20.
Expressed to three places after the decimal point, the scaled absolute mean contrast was 0.081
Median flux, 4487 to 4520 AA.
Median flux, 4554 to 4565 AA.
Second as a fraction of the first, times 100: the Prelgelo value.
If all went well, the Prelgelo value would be 98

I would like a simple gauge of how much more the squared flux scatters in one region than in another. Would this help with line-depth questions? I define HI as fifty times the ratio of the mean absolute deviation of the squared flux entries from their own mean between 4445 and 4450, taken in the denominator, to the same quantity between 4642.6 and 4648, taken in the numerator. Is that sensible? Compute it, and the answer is 36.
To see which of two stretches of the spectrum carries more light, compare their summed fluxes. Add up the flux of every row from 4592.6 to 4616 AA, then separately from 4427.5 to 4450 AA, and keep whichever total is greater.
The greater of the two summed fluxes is 278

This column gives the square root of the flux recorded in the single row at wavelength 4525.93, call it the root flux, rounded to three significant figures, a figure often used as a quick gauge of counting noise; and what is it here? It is 3.32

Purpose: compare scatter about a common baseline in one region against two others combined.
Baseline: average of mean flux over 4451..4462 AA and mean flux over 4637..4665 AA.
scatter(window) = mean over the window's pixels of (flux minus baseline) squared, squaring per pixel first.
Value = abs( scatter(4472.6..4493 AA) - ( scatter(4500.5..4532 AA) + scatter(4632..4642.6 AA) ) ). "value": 3.3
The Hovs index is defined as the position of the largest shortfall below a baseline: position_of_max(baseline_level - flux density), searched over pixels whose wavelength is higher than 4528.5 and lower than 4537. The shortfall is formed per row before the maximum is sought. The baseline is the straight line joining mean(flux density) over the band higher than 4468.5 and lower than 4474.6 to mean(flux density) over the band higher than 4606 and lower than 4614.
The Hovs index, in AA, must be 4535.32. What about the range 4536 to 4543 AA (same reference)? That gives 4538.45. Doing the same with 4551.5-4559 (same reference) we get 4552.06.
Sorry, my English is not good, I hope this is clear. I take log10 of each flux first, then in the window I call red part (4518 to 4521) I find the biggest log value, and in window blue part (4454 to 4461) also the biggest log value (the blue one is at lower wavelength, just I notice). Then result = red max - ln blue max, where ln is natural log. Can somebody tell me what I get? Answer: 1.09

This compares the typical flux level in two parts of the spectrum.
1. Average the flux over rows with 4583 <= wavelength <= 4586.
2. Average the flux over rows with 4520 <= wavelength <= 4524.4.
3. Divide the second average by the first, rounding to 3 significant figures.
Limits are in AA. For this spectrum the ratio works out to 1.09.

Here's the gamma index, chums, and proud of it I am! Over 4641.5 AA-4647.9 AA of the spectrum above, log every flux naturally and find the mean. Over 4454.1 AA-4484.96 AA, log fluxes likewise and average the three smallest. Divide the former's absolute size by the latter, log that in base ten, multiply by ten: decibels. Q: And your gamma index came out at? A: 0.43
